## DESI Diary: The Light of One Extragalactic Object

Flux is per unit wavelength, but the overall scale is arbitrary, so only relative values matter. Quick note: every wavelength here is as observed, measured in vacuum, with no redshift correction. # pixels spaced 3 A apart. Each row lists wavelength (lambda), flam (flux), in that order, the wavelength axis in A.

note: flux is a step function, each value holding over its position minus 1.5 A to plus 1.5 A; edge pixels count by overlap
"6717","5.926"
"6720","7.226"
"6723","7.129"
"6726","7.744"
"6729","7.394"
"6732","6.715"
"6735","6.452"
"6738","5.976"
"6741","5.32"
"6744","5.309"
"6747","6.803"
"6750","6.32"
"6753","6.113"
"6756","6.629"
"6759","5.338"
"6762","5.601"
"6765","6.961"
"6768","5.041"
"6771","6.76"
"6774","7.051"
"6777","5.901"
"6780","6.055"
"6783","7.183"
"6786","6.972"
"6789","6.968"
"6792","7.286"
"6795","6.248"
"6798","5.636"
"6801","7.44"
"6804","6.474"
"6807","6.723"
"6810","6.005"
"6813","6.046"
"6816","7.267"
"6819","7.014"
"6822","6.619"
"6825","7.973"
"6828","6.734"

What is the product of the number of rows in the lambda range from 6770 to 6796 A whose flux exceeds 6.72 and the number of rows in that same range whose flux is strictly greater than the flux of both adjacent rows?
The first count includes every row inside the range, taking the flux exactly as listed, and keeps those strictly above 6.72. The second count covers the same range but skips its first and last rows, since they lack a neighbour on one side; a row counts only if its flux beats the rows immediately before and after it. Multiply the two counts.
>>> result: 18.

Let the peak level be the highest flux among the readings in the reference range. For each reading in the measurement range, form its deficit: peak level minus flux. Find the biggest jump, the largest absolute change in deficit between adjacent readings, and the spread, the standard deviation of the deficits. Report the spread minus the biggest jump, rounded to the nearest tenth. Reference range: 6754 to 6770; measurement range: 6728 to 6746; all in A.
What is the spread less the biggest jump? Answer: 0.1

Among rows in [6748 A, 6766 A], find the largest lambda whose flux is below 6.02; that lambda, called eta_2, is 6762 A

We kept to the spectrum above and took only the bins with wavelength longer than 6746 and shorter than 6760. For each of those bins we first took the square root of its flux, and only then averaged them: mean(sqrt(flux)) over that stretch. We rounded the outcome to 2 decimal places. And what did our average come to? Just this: 2.50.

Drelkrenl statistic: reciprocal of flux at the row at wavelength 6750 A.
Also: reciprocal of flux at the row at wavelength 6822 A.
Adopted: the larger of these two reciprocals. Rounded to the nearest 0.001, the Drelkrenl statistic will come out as 0.158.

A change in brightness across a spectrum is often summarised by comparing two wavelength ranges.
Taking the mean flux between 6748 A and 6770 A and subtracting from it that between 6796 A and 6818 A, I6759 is -0.5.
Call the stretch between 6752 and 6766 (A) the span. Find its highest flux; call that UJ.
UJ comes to 6.961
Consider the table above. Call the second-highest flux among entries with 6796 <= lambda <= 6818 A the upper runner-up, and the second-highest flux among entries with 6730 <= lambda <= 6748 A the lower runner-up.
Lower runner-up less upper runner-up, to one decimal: -0.6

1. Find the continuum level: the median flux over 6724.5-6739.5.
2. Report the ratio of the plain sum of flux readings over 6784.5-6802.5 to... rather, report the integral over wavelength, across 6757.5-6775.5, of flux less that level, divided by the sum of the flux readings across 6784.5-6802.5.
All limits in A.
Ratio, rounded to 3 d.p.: -0.262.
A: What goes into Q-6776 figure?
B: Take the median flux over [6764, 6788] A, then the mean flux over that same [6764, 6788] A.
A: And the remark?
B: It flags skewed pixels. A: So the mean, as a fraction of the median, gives 0.95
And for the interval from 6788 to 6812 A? 1.00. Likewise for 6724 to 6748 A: 0.98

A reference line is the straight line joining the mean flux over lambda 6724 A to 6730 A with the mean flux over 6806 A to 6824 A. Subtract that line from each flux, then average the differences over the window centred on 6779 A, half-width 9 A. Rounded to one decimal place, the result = -0.4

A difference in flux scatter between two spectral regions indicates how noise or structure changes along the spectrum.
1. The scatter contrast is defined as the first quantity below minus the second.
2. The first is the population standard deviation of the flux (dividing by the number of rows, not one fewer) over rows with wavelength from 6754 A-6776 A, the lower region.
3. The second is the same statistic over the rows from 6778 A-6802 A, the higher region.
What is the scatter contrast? 0.16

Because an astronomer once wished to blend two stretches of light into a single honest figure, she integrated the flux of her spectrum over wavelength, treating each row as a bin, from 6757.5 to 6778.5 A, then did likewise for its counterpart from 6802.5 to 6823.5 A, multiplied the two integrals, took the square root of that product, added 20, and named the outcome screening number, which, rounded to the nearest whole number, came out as 153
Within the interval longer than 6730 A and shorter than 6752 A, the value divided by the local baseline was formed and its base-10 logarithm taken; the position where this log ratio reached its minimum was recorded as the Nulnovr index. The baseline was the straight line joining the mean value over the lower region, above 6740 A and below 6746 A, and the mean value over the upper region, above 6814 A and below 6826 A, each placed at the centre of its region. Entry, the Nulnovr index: 6744 A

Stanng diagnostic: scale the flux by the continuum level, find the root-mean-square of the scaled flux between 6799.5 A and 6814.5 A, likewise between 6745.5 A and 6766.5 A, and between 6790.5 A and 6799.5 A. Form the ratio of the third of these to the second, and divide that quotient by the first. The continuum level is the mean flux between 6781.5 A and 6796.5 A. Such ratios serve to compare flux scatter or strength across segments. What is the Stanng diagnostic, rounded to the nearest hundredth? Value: 1.08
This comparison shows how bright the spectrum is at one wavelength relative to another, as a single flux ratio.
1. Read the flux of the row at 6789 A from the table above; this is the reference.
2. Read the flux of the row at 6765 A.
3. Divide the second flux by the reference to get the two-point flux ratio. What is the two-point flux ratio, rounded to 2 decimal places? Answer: 1.00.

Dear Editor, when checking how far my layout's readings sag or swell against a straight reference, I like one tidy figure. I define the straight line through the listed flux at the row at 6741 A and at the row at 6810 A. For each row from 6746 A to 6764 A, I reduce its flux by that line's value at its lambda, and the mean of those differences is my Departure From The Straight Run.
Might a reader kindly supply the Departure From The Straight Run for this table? 0.7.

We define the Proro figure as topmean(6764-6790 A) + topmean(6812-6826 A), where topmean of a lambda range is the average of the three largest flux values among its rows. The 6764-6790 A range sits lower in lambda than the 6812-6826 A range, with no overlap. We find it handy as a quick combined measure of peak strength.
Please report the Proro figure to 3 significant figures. 14.5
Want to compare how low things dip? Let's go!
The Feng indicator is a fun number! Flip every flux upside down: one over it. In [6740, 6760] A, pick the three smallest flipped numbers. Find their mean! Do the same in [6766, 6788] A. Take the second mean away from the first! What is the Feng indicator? 0.011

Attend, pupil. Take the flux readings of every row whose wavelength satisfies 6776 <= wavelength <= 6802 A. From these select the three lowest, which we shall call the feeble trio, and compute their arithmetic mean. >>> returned 5.86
